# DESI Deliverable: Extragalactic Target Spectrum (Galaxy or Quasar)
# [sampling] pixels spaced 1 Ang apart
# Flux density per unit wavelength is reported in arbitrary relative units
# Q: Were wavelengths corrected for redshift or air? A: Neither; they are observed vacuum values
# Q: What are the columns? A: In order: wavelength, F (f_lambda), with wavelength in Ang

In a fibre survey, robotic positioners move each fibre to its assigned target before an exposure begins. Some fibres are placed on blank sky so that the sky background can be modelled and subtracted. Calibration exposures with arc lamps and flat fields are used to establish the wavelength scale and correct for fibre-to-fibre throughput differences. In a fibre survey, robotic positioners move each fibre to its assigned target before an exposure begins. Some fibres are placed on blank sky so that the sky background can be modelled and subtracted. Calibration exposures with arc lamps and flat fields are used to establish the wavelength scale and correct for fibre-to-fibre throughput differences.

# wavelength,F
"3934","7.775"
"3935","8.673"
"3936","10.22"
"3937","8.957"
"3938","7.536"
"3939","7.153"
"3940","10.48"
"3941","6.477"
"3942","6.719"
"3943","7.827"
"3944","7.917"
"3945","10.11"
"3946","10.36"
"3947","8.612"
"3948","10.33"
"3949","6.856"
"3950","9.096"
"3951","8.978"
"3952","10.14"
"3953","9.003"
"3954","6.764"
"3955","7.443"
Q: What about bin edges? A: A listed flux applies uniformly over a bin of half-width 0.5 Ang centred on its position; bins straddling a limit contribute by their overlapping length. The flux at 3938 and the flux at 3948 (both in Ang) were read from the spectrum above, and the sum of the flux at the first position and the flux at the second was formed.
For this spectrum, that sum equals 17.9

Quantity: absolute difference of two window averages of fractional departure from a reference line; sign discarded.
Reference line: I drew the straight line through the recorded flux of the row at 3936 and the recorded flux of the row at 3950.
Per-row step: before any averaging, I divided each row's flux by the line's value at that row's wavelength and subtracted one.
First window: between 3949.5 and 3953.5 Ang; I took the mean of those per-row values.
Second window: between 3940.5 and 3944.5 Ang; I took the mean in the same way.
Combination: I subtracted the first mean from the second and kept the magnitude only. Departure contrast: 0.29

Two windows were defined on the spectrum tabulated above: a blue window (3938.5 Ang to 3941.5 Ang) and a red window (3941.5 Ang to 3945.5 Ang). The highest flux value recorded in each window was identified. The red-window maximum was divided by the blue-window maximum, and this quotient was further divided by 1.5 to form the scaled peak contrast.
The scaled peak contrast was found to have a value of 0.643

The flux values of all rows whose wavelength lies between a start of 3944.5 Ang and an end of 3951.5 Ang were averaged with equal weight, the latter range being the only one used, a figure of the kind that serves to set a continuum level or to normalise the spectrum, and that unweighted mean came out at 9.19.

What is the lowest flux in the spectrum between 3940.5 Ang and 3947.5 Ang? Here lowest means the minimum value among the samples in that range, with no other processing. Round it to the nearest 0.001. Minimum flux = 6.477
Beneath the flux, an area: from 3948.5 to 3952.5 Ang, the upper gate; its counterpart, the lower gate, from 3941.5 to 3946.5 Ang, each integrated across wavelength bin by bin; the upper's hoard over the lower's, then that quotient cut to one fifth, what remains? 0.16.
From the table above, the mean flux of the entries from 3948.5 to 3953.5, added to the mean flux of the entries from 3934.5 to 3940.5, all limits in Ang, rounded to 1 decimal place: 17.7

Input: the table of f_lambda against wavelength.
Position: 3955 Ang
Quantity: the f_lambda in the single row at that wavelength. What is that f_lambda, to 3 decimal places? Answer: 7.443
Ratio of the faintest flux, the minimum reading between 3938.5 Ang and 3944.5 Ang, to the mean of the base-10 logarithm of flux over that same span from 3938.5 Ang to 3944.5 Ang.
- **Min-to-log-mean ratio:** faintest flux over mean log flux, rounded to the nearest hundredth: 7.32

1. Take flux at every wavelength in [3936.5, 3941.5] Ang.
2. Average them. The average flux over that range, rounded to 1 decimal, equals 8.1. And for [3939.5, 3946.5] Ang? 8.6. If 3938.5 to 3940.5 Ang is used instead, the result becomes 8.8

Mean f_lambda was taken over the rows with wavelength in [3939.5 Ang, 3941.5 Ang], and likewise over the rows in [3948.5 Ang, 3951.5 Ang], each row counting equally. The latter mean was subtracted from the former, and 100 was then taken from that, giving -100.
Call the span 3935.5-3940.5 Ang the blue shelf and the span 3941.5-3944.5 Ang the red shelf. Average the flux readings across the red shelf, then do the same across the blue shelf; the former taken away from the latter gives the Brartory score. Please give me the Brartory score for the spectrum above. 1.4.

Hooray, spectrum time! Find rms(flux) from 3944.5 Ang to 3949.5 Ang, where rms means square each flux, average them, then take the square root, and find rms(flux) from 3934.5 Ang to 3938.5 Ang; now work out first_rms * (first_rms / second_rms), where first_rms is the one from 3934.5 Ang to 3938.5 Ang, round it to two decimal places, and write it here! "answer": 8.46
